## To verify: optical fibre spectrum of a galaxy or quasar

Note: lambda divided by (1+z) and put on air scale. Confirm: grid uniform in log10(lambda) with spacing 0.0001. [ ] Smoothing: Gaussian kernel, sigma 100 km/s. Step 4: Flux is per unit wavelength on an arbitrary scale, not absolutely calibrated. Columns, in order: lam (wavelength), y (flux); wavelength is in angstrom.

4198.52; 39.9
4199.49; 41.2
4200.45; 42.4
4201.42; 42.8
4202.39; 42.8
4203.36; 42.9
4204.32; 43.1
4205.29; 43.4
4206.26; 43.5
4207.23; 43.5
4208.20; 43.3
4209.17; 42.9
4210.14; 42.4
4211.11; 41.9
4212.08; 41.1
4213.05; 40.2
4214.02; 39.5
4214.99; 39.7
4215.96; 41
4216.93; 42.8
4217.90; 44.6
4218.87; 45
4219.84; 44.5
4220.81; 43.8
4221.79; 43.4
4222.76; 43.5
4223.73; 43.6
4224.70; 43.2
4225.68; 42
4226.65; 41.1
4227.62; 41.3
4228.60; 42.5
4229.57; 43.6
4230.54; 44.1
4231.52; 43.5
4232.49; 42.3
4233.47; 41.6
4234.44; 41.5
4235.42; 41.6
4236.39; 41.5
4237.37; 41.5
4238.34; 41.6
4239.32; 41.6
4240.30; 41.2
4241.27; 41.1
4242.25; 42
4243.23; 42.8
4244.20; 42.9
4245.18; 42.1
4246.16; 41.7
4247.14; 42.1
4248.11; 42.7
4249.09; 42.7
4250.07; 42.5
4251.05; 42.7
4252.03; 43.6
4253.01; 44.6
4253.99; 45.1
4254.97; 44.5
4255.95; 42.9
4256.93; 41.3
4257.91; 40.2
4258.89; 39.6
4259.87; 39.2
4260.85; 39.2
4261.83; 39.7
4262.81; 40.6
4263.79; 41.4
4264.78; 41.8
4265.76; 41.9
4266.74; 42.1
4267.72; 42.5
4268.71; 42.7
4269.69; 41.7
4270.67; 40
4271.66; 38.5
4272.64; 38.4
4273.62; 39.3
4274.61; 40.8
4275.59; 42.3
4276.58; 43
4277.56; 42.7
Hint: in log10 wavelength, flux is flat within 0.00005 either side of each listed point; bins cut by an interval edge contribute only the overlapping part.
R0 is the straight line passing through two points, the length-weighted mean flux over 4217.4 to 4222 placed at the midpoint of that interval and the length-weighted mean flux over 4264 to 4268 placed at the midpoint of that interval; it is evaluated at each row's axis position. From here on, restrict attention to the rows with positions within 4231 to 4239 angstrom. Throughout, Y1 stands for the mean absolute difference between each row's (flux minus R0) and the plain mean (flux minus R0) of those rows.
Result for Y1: 0.43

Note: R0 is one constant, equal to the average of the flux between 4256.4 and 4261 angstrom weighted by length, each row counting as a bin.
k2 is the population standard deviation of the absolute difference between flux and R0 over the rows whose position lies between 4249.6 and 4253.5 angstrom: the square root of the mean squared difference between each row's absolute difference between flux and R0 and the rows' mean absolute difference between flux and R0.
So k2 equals 0.83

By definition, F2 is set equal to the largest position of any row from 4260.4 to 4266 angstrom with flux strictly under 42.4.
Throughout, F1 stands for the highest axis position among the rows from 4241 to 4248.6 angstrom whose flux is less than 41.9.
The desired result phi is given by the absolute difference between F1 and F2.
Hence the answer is 19.6 angstrom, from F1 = 4246.16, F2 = 4265.76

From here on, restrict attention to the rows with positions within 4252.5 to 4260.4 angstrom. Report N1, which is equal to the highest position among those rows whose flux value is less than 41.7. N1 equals 4259.87 angstrom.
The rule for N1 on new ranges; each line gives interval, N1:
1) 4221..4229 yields 4227.62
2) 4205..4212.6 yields 4212.08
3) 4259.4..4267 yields 4263.79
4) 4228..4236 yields 4235.42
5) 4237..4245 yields 4241.27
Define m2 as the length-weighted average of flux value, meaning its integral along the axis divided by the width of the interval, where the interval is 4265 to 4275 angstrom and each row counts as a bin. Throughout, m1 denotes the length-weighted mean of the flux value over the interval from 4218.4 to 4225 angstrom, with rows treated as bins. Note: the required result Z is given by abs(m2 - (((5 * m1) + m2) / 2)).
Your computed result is 89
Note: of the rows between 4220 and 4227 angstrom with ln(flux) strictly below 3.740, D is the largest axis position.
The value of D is 4226.65 angstrom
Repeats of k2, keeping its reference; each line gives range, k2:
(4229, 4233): 0.66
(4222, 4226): 0.64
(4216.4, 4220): 0.84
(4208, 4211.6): 0.53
